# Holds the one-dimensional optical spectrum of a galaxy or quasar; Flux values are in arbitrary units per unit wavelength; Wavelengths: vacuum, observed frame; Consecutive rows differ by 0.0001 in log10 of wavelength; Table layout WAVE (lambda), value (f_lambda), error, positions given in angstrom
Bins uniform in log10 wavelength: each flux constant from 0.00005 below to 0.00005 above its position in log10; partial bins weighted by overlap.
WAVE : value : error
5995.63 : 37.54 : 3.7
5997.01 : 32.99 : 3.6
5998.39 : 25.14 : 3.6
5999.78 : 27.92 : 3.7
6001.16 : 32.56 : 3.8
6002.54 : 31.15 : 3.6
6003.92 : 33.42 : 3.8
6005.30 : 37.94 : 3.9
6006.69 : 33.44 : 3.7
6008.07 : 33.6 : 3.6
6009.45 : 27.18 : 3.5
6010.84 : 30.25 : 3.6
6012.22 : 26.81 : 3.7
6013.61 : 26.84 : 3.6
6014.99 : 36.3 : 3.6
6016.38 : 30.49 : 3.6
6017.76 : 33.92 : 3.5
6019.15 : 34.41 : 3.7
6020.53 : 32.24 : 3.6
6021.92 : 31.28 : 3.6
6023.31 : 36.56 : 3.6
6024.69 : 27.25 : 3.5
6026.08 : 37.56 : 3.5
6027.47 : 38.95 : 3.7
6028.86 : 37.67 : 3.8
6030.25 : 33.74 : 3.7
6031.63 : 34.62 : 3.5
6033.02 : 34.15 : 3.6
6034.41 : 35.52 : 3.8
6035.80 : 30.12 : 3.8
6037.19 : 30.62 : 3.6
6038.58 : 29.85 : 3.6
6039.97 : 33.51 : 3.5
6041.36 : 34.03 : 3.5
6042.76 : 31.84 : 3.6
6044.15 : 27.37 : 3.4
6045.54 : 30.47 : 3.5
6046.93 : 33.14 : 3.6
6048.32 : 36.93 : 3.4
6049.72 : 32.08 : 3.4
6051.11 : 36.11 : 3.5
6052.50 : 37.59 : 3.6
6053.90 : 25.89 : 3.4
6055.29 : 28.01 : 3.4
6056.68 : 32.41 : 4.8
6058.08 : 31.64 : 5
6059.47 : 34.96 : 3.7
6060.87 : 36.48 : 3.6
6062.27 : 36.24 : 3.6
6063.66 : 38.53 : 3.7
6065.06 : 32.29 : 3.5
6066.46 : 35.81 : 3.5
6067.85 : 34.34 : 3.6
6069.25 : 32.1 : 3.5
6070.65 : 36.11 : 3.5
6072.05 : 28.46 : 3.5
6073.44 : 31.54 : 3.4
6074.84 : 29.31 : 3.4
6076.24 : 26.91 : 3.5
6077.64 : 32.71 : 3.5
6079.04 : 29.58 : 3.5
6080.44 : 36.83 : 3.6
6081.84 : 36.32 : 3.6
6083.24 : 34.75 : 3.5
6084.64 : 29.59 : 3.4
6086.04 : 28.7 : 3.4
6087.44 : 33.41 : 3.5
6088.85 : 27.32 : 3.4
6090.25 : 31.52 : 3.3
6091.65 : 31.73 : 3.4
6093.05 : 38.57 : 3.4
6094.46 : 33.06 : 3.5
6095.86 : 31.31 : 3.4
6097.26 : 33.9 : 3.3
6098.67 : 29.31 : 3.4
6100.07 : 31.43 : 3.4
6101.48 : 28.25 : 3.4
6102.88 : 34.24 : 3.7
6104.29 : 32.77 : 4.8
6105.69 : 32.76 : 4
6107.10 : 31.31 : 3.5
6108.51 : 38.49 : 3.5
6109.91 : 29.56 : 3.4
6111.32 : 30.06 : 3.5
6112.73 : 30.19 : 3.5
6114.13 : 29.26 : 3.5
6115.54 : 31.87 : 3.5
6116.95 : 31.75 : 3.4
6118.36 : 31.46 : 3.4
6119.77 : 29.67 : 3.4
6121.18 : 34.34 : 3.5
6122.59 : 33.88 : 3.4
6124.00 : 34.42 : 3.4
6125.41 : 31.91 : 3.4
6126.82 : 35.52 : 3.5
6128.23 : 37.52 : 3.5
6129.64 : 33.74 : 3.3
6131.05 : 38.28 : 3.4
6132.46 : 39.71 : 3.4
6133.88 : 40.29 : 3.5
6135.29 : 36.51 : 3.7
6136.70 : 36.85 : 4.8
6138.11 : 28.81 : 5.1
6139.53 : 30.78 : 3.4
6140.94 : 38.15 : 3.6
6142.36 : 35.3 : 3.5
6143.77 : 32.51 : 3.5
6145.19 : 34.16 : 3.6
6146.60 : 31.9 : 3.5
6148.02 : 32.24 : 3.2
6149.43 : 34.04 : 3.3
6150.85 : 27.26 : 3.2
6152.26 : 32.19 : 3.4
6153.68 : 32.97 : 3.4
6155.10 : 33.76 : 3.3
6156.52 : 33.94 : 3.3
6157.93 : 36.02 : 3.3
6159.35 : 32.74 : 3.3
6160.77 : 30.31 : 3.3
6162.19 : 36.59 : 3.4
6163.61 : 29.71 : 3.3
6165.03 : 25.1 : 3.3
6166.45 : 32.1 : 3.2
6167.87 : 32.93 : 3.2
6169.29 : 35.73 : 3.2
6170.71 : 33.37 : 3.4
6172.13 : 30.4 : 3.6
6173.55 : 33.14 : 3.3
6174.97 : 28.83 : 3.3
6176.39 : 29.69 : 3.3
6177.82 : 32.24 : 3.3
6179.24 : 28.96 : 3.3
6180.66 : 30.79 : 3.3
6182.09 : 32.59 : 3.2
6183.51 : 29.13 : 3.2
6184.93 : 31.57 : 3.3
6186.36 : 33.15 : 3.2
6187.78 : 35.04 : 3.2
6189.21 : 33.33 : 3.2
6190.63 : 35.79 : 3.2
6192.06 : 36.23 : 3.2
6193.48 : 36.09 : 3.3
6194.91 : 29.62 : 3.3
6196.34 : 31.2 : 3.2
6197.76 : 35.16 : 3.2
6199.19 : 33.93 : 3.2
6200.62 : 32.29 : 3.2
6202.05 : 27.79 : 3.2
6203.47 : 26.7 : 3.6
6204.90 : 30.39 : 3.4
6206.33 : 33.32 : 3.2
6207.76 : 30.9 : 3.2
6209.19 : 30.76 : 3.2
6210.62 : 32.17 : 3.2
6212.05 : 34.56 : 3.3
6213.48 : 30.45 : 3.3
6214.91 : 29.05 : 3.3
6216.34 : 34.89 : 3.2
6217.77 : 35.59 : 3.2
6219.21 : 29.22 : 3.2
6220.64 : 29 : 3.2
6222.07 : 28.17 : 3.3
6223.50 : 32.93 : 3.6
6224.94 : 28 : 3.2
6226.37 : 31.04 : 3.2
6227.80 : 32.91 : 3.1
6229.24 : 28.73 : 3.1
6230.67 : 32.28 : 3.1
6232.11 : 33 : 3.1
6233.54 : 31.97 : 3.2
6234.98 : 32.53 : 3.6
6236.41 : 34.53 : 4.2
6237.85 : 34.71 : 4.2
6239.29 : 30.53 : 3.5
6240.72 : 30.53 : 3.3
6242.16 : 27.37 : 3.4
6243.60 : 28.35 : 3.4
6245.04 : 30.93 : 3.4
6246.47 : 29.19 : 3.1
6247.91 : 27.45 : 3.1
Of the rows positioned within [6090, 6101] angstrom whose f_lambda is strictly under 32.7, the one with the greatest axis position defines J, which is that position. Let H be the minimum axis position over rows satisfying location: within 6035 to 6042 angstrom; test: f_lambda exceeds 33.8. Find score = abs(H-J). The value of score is 58.7 angstrom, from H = 6041.36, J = 6100.07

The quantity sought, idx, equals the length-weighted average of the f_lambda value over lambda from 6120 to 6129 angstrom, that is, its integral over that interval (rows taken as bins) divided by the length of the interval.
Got 34.3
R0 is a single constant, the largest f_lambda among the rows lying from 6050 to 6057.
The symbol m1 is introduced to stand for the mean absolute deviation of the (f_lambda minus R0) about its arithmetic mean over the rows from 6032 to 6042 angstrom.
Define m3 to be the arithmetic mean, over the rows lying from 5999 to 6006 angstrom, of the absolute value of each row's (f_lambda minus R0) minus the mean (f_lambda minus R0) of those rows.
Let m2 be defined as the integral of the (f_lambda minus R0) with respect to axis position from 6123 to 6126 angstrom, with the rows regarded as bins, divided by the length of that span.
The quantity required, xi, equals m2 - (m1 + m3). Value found -8.8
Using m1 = 2.0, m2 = -4.3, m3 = 2.5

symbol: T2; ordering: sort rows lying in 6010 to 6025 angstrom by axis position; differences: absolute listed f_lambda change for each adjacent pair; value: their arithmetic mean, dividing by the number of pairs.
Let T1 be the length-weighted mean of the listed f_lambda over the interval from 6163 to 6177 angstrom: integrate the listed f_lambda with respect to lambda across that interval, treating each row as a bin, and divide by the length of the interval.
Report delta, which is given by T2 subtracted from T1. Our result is 27.1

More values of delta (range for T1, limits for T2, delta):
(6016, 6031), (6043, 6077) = 30.7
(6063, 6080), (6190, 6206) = 29.9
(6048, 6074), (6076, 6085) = 29.6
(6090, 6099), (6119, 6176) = 29.9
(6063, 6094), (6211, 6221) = 29.4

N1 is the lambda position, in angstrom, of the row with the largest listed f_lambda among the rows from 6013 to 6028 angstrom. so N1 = 6027.47 angstrom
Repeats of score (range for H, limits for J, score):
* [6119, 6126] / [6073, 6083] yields 42.1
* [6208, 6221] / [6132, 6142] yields 72.5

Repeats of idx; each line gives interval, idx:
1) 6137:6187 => 32.1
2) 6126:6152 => 34.6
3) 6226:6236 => 31.9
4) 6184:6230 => 31.9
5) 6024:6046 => 33.0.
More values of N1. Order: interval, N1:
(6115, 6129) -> 6128.23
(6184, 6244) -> 6192.06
